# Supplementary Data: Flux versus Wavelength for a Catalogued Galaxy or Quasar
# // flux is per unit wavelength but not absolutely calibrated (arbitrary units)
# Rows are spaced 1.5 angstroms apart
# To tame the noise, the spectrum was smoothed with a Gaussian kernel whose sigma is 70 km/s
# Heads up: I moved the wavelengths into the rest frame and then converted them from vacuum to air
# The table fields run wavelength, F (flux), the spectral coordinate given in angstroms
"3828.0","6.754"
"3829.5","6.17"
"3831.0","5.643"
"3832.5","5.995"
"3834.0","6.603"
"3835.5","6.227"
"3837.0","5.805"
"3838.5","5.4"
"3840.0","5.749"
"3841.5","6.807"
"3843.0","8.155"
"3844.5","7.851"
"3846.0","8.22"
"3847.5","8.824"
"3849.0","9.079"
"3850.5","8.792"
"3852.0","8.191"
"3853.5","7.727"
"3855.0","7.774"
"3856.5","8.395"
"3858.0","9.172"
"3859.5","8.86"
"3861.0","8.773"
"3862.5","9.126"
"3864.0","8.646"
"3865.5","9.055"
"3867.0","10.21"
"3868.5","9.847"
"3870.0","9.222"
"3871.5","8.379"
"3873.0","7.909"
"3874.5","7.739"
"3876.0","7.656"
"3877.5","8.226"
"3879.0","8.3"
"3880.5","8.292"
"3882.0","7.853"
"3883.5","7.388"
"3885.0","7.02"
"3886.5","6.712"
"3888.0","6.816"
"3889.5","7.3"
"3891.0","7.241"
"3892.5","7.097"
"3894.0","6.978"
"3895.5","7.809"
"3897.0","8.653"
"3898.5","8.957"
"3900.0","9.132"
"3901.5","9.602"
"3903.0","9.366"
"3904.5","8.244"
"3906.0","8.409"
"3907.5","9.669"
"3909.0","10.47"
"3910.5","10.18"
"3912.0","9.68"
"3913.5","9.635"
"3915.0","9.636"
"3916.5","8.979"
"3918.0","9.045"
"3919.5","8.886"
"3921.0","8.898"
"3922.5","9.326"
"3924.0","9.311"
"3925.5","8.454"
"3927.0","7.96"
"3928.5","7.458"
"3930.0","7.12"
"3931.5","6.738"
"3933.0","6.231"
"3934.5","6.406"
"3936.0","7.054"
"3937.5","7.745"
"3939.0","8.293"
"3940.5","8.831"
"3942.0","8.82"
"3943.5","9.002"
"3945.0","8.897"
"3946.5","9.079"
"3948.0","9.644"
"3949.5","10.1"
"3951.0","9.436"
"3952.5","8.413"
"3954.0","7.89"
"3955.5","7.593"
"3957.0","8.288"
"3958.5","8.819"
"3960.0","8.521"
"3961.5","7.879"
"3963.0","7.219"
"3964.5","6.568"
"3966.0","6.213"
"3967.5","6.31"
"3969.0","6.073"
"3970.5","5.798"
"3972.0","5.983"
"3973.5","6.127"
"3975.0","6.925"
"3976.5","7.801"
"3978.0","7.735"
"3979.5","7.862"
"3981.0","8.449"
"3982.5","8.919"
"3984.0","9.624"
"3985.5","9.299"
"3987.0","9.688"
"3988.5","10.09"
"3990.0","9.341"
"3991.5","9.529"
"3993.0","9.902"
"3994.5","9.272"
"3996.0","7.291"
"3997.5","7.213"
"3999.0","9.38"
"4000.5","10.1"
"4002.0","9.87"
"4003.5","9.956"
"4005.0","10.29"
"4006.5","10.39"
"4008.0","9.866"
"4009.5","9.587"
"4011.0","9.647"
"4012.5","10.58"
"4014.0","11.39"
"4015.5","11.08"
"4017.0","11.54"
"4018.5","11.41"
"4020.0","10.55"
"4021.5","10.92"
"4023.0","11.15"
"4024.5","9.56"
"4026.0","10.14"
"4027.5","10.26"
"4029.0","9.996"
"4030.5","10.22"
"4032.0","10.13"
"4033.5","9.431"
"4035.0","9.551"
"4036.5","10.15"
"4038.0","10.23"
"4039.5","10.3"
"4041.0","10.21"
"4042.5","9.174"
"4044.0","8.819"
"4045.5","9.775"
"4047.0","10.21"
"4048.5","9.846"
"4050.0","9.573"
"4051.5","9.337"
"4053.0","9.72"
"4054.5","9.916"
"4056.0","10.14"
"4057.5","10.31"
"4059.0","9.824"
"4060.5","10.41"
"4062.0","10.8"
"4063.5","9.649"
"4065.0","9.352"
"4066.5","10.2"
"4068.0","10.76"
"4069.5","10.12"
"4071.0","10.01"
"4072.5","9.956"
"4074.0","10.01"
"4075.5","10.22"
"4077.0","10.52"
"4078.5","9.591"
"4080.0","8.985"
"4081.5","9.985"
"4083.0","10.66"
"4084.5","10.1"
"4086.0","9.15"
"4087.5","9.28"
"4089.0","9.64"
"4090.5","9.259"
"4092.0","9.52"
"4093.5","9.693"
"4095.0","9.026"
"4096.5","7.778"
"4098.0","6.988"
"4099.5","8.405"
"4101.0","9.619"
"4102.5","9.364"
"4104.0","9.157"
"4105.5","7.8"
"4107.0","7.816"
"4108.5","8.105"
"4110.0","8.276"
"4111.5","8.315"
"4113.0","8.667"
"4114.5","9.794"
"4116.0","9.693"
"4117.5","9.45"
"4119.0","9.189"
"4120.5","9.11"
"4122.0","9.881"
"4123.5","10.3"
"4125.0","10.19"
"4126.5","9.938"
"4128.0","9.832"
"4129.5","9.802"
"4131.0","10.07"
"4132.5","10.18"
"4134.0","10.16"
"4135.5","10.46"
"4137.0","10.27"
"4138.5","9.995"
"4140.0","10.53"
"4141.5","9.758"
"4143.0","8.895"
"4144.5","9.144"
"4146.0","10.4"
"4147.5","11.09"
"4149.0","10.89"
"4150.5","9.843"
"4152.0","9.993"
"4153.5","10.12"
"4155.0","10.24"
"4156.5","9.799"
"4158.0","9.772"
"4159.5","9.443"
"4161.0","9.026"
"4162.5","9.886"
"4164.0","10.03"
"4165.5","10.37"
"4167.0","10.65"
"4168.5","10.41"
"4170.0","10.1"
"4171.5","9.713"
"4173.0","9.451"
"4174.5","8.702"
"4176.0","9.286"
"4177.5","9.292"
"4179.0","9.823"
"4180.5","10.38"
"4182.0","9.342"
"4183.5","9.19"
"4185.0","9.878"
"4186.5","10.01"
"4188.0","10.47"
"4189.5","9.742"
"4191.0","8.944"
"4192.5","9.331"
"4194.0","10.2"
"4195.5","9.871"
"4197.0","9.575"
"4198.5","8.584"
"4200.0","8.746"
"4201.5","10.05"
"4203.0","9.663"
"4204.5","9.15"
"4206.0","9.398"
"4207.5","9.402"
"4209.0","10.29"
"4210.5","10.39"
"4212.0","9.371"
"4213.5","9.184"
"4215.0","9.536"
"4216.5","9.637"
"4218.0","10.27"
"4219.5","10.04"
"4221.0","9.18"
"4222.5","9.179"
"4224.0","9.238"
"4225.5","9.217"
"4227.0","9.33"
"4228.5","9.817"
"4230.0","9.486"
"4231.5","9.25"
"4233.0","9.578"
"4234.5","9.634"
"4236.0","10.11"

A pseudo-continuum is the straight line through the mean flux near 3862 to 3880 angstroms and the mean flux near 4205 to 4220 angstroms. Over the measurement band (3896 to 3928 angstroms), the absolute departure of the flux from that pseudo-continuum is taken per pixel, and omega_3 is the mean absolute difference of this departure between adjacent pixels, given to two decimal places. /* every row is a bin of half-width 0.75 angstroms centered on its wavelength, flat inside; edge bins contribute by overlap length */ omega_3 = 0.26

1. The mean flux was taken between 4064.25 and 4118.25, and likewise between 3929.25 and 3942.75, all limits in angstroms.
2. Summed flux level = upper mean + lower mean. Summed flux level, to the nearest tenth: 16.8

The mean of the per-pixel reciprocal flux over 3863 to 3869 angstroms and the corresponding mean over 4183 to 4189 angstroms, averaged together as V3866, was 0.1039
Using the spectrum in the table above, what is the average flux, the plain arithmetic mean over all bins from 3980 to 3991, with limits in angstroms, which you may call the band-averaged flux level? 9.3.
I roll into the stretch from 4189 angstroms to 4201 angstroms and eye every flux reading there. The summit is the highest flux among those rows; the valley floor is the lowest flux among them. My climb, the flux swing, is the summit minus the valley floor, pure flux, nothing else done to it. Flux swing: 1.62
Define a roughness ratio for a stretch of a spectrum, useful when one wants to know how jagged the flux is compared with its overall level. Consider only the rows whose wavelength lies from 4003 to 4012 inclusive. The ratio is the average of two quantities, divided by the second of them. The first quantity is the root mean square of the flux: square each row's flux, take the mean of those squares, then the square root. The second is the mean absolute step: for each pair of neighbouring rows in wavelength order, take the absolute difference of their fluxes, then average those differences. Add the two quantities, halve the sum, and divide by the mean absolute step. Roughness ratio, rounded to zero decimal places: 20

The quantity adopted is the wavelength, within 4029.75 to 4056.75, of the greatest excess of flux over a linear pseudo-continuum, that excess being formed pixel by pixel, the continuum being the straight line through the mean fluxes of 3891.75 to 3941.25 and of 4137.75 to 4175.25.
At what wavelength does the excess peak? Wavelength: 4039.5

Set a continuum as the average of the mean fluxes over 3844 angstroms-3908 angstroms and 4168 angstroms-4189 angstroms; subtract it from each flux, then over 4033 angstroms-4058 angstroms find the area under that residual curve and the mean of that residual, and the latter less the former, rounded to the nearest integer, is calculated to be -19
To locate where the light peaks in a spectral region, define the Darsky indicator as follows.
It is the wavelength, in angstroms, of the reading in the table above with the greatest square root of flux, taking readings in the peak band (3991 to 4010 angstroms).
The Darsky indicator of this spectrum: 4006.5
